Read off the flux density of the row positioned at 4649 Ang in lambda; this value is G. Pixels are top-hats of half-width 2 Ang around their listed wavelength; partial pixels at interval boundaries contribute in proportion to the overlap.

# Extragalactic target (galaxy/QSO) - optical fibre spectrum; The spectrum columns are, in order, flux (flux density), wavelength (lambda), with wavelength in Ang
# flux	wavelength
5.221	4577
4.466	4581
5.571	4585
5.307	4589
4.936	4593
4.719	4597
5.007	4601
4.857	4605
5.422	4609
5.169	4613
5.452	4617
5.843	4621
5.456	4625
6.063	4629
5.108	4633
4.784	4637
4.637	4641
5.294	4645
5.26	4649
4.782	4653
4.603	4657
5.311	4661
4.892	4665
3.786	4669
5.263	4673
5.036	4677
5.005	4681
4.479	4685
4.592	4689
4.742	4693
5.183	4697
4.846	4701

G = 5.26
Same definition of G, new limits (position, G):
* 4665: 4.892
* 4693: 4.742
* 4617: 5.452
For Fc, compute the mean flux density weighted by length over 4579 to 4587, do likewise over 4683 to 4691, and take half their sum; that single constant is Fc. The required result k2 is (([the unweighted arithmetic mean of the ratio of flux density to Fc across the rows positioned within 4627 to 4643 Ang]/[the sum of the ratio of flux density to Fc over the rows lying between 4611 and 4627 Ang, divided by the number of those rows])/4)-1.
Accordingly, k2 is -0.765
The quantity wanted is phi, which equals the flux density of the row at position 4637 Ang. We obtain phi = 4.784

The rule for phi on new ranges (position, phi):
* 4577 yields 5.221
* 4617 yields 5.452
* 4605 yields 4.857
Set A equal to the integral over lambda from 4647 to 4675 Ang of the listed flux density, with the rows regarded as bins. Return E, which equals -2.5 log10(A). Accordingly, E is -5.33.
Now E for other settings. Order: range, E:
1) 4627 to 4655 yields -5.39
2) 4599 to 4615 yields -4.78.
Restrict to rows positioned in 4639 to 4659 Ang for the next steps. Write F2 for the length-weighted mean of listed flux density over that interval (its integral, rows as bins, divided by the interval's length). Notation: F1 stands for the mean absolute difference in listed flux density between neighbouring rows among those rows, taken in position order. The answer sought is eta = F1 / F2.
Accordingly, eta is 0.069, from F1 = 0.34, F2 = 4.92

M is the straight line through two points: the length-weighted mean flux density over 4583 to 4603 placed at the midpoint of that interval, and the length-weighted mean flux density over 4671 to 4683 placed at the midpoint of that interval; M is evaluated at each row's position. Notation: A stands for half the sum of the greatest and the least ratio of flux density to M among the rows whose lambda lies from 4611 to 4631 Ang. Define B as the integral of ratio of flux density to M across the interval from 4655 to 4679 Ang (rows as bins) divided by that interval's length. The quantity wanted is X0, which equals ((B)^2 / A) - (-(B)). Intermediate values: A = 1.10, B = 0.94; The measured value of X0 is 1.75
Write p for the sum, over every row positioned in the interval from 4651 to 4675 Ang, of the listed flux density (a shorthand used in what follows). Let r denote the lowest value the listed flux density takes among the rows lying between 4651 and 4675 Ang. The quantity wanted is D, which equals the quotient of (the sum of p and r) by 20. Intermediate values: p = 28.6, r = 3.786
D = 1.62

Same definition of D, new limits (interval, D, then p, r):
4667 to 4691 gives 1.60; 28.2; 3.786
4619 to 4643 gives 1.83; 31.9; 4.637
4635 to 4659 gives 1.70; 29.4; 4.603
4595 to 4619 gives 1.77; 30.6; 4.719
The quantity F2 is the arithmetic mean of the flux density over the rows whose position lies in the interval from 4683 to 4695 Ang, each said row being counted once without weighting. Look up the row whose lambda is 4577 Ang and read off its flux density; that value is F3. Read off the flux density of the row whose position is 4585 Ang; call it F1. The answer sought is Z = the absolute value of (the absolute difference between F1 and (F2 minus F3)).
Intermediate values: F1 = 5.571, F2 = 4.60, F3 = 5.221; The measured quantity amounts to 6.2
